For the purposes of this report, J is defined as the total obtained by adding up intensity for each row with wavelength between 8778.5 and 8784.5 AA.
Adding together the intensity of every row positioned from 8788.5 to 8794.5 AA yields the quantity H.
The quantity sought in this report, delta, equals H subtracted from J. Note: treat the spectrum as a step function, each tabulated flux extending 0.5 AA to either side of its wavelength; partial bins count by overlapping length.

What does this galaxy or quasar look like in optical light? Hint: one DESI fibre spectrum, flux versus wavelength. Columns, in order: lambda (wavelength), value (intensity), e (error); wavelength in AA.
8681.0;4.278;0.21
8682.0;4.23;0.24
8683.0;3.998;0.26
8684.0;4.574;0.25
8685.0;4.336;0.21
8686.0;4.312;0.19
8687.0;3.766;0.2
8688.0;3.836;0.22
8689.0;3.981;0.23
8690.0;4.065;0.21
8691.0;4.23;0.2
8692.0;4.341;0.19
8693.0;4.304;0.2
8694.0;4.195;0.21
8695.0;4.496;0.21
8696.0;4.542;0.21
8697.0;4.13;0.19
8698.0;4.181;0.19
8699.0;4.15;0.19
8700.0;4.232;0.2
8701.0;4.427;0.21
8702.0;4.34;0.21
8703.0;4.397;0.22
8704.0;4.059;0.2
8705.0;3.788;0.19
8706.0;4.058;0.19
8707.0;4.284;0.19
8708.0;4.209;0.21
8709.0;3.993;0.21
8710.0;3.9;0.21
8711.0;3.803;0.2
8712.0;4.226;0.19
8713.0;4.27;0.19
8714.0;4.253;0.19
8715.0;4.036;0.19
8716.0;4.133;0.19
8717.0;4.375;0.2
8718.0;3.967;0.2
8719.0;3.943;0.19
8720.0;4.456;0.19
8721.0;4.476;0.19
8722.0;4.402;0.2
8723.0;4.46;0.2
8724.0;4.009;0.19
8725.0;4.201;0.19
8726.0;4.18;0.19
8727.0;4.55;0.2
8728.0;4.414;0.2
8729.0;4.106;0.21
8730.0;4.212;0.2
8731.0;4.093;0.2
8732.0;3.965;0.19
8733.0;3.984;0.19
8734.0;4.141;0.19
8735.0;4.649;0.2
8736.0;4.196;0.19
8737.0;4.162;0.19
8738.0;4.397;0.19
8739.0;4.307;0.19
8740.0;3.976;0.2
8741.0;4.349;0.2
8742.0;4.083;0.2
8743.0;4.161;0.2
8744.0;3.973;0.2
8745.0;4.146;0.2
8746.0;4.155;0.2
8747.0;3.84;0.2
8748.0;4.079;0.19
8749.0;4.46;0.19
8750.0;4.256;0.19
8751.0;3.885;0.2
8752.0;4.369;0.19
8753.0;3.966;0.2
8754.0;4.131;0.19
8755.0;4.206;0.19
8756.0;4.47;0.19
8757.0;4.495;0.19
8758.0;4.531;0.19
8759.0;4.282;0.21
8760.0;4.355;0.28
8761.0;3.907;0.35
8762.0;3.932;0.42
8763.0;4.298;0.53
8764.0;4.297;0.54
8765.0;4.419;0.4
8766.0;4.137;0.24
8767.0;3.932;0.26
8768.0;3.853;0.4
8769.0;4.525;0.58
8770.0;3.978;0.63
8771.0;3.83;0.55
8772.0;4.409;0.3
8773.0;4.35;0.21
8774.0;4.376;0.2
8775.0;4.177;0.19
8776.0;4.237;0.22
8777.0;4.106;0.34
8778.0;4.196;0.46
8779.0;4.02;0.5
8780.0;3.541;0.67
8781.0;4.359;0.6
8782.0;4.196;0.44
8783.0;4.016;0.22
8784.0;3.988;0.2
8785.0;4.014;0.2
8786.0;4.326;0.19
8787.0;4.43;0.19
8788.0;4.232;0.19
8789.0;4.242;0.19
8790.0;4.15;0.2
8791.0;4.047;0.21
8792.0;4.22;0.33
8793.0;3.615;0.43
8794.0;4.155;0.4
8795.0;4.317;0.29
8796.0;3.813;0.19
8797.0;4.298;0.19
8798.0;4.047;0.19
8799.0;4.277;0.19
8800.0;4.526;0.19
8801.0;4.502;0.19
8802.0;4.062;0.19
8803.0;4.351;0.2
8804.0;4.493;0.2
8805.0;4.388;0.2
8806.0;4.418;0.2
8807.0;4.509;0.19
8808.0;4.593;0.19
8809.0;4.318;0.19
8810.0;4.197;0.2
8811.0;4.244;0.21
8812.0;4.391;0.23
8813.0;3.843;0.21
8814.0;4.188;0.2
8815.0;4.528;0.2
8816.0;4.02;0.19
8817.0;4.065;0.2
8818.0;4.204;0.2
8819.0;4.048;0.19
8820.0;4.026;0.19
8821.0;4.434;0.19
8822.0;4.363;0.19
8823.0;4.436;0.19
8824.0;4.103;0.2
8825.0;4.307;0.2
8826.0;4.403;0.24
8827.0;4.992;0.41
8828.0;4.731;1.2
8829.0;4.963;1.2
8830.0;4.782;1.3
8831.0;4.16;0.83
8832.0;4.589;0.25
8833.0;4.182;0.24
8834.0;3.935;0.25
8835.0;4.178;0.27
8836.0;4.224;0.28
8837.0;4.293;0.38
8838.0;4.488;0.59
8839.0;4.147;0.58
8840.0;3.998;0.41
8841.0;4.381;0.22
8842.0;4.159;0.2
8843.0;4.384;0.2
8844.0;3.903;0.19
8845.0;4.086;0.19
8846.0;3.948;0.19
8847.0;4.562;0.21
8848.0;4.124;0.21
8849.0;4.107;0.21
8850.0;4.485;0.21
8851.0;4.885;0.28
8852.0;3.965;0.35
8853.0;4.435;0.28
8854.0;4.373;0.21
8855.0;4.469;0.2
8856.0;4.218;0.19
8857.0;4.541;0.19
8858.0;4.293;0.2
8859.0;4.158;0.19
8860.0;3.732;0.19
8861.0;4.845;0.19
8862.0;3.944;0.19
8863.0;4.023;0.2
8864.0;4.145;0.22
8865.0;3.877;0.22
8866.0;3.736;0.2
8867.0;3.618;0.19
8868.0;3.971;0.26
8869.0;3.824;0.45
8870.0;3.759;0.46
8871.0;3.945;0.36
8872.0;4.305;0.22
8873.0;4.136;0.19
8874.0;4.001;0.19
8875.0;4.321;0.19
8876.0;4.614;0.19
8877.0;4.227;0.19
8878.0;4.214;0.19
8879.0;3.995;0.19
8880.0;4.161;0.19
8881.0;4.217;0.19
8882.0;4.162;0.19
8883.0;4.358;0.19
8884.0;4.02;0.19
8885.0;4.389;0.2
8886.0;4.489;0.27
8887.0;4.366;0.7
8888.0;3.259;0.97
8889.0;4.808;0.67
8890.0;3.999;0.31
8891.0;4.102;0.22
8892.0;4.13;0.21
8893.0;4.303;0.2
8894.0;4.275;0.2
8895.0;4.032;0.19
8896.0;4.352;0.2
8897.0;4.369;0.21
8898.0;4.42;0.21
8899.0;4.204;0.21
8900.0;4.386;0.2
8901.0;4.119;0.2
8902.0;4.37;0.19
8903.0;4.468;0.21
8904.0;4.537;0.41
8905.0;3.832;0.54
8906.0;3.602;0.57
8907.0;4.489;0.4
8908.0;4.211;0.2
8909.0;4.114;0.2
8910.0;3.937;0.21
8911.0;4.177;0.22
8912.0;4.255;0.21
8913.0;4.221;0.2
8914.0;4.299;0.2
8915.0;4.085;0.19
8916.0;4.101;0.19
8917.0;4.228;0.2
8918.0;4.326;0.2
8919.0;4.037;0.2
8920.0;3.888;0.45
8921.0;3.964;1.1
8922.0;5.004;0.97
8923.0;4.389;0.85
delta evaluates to -0.31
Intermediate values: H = 24.4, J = 24.1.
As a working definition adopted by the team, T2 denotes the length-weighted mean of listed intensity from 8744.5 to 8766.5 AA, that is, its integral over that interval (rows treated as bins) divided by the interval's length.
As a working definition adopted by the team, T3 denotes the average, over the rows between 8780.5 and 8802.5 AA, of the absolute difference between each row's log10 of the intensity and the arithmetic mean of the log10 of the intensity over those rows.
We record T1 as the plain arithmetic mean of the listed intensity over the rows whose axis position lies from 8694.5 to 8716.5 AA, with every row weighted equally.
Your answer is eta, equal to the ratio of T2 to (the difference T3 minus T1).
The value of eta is -1.01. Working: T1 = 4.18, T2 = 4.21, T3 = 0.018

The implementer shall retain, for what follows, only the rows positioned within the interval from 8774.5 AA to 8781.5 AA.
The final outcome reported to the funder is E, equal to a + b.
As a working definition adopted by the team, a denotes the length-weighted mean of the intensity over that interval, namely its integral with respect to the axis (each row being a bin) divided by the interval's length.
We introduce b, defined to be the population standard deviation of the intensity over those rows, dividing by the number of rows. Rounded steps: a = 4.09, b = 0.24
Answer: 4.34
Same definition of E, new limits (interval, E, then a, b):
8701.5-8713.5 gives 4.31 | 4.11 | 0.20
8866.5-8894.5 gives 4.44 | 4.14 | 0.30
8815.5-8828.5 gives 4.60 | 4.32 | 0.28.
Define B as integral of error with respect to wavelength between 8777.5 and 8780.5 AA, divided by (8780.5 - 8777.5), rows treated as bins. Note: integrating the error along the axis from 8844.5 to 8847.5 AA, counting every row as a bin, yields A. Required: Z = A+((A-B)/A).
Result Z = 0.7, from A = 0.590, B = 0.54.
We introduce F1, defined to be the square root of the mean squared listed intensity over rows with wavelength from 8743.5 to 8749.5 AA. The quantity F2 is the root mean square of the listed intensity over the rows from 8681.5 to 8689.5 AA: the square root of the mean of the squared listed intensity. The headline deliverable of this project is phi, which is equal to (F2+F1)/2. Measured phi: 4.13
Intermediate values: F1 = 4.11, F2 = 4.14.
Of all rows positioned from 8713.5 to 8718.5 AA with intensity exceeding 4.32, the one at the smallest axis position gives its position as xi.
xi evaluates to 8717.0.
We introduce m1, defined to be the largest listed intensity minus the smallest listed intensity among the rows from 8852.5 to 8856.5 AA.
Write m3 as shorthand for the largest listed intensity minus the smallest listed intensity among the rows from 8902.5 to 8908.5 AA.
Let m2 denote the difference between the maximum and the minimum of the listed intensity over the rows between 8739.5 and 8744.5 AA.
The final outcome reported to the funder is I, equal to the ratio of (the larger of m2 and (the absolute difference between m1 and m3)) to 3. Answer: 0.23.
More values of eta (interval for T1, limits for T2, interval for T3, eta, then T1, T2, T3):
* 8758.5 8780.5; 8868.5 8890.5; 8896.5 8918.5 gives -1.01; 4.14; 4.16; 0.017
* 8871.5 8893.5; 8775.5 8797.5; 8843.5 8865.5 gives -0.98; 4.21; 4.11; 0.026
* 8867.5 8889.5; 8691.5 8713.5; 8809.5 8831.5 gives -1.01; 4.16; 4.20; 0.024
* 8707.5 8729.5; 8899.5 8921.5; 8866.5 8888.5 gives -1.00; 4.20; 4.17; 0.025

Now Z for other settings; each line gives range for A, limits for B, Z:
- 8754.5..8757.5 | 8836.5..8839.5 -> 0.7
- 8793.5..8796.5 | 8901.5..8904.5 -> 1.6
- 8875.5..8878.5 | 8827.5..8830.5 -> -0.6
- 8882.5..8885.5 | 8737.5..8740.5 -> 1.2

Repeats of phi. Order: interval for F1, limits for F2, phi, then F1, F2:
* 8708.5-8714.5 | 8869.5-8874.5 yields 4.06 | 4.08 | 4.03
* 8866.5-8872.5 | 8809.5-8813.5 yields 4.04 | 3.91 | 4.17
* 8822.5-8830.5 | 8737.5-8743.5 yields 4.41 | 4.60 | 4.21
